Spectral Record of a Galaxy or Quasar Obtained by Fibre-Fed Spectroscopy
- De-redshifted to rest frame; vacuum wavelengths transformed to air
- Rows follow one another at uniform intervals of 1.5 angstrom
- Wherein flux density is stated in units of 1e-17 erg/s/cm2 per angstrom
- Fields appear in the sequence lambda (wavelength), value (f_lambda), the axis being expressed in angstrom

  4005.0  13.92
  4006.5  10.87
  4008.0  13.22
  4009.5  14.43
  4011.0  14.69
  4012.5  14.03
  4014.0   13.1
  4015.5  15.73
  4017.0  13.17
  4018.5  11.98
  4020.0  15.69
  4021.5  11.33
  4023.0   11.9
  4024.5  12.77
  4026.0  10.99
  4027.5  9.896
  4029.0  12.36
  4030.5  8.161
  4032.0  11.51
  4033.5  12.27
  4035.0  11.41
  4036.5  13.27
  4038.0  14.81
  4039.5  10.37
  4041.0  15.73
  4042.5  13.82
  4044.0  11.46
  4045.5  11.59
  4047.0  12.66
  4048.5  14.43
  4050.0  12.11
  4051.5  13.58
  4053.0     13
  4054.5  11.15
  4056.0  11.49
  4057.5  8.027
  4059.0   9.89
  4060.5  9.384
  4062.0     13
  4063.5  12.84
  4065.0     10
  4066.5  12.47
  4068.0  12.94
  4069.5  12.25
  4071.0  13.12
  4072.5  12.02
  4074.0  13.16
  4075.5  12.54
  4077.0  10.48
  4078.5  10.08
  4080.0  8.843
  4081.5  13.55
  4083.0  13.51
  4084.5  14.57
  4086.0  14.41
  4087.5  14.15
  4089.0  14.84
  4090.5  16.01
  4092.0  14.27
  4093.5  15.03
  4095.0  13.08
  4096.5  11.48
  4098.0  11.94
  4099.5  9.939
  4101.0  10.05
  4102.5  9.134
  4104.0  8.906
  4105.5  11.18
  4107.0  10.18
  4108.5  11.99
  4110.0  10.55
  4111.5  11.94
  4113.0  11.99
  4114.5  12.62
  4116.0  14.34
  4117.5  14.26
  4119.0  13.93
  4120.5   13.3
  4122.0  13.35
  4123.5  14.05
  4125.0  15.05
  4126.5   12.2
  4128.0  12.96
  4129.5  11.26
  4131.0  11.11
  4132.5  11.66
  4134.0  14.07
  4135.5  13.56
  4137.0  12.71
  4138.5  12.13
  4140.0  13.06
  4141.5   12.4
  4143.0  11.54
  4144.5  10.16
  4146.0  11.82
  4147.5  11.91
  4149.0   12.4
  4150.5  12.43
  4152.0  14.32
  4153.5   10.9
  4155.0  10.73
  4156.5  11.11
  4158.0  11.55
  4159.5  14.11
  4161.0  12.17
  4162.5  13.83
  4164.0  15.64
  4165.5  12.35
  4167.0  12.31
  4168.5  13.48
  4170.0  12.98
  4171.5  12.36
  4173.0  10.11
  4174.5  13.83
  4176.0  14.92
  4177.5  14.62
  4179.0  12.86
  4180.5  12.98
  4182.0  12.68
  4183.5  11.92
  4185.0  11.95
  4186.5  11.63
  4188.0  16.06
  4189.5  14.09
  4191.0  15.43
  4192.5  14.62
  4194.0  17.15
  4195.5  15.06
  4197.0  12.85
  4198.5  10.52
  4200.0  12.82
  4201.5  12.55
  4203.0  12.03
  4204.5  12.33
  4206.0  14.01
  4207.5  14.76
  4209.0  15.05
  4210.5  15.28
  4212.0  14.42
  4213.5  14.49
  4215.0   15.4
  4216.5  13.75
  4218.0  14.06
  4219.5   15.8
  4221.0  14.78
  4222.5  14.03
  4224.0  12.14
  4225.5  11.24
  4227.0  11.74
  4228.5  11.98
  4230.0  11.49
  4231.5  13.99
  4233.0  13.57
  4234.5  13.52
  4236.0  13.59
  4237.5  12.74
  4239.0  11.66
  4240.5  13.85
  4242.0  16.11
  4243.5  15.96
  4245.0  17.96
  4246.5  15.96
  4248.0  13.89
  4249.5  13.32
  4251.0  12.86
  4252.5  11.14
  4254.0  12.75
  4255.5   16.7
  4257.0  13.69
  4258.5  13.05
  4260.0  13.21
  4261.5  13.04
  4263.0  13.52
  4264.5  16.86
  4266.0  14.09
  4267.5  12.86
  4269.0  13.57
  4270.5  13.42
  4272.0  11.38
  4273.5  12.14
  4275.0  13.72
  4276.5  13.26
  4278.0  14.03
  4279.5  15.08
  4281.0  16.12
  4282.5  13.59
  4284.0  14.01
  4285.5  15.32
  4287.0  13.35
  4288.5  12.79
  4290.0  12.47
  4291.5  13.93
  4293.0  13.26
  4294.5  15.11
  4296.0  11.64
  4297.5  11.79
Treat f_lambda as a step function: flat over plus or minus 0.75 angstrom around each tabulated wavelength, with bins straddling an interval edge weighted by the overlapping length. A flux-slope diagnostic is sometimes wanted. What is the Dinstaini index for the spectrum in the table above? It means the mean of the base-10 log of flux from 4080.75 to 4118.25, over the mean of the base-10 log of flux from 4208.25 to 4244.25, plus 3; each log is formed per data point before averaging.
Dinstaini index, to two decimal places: 3.96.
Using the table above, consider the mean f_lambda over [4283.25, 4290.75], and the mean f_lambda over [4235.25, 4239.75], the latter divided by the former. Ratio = 0.93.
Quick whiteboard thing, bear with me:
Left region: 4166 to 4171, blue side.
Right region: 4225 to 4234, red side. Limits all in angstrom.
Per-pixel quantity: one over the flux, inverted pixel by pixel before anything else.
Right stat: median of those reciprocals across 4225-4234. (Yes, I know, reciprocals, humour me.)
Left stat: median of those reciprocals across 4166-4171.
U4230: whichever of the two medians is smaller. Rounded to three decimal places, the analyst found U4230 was 0.077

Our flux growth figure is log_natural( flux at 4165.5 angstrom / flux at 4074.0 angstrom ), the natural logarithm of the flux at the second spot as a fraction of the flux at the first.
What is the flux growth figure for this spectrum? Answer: -0.06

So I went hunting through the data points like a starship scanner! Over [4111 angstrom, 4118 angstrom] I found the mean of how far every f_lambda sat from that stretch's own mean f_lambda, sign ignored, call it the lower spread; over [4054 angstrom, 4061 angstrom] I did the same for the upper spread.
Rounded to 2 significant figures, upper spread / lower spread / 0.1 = 10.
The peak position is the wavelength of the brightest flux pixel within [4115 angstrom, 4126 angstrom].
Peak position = 4125.0 angstrom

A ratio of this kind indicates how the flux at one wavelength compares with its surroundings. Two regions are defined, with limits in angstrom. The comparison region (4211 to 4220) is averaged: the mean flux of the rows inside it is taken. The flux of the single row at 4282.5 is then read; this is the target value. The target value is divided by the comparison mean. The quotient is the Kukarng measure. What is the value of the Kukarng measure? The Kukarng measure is 0.93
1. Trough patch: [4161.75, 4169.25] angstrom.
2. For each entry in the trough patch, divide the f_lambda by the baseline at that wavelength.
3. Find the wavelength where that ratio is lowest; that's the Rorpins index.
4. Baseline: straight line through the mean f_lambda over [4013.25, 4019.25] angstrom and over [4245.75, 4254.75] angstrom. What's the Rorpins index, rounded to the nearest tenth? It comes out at 4167.0 angstrom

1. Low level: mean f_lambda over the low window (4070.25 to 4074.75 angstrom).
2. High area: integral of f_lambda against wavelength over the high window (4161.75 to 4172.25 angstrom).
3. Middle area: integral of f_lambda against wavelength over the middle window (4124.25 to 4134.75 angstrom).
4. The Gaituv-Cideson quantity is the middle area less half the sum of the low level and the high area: 56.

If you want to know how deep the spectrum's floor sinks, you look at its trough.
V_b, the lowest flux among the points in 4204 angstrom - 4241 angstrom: 11.24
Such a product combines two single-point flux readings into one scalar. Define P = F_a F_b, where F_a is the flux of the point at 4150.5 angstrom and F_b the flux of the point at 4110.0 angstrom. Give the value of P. 131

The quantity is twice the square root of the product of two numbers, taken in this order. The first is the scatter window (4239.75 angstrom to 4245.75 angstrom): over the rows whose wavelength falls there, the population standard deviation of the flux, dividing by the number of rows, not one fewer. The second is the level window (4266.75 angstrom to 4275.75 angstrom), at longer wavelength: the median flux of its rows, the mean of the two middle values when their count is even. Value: 8.7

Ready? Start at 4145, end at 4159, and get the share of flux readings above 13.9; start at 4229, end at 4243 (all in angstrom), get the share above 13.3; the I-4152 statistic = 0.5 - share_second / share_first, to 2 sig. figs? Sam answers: -5.5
